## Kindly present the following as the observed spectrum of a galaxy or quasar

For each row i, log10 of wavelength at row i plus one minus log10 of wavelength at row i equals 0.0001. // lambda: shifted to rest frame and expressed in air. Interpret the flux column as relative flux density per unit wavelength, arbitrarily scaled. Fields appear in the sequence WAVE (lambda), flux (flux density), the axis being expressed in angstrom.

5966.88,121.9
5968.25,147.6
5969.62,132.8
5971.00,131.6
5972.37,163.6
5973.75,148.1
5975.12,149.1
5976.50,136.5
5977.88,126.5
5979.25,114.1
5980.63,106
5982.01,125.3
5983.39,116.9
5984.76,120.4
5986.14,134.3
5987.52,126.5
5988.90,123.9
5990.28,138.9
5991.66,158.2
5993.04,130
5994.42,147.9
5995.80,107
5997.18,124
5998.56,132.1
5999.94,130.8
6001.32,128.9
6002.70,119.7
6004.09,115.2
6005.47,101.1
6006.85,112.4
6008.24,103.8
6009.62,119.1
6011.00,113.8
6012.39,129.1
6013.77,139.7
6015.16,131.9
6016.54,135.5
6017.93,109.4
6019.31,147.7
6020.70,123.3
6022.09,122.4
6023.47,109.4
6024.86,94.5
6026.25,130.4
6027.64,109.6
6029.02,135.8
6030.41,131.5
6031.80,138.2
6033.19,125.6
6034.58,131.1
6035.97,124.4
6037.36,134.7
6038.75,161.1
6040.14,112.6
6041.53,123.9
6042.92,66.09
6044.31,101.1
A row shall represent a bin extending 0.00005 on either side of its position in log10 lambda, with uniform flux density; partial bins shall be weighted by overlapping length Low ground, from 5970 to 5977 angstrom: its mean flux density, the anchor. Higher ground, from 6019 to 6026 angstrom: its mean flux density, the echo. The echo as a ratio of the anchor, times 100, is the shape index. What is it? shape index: 82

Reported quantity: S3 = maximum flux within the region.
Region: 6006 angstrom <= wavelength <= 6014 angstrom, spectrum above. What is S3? 139.7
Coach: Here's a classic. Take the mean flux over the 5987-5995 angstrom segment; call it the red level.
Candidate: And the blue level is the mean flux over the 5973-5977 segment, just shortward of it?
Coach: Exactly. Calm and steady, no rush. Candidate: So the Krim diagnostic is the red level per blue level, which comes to 0.95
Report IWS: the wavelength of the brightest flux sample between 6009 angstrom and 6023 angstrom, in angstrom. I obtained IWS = 6019.31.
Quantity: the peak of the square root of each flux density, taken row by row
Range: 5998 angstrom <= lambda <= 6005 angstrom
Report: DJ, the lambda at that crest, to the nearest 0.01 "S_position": 5998.56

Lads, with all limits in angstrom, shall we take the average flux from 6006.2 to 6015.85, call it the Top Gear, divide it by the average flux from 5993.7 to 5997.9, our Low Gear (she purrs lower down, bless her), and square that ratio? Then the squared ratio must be 0.92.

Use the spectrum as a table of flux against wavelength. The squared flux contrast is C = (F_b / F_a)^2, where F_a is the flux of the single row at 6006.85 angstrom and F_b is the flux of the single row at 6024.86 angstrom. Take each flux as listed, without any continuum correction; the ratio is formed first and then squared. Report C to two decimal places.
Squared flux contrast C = 0.71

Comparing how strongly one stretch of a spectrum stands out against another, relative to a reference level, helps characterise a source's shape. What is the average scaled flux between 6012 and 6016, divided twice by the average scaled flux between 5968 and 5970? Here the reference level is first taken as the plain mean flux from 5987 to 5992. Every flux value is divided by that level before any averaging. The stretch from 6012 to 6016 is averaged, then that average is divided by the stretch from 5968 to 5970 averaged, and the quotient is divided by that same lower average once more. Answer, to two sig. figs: 0.93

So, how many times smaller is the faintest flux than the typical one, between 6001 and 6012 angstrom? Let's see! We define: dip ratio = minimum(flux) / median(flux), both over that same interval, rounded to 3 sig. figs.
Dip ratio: 0.883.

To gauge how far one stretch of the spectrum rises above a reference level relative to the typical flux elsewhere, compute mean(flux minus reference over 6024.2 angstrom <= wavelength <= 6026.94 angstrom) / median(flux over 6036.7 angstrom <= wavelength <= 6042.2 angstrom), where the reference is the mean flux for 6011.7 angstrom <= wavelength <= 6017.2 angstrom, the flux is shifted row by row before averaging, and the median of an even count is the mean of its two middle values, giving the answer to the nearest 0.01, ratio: -0.17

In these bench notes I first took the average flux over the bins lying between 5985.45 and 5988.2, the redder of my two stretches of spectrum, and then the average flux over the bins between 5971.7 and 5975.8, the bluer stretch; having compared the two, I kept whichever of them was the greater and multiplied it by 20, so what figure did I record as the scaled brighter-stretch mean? 3072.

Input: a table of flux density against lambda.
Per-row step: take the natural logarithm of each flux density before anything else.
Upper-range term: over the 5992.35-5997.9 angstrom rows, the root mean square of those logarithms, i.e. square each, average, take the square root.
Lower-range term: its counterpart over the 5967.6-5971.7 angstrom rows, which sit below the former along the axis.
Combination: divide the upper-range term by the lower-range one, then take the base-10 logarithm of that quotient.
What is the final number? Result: -0.0072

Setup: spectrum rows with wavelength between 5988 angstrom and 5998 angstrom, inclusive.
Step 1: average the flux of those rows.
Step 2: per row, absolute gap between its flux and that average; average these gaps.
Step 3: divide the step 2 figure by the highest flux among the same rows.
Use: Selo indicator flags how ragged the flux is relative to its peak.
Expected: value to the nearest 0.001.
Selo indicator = 0.084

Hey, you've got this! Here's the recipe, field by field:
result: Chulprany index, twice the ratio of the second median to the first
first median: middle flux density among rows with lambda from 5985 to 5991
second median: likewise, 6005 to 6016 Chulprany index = 1.8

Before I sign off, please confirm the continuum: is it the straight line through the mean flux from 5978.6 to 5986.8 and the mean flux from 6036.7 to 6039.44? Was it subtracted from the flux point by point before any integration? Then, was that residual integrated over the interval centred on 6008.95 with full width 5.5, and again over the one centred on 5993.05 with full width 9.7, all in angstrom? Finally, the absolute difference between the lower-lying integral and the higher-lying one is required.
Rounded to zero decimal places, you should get 192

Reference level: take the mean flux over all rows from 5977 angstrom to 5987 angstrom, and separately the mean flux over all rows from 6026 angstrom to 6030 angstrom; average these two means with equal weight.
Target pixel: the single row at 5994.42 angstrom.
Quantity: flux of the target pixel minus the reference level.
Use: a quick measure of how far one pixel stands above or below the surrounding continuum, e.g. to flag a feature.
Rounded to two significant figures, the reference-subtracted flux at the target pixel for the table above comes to 25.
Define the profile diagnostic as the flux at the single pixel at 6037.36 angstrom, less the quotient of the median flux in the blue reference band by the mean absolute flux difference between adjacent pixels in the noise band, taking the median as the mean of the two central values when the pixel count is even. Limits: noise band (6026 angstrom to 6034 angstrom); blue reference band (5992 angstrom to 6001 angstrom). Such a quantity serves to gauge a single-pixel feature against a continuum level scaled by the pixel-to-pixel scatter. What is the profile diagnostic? 125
